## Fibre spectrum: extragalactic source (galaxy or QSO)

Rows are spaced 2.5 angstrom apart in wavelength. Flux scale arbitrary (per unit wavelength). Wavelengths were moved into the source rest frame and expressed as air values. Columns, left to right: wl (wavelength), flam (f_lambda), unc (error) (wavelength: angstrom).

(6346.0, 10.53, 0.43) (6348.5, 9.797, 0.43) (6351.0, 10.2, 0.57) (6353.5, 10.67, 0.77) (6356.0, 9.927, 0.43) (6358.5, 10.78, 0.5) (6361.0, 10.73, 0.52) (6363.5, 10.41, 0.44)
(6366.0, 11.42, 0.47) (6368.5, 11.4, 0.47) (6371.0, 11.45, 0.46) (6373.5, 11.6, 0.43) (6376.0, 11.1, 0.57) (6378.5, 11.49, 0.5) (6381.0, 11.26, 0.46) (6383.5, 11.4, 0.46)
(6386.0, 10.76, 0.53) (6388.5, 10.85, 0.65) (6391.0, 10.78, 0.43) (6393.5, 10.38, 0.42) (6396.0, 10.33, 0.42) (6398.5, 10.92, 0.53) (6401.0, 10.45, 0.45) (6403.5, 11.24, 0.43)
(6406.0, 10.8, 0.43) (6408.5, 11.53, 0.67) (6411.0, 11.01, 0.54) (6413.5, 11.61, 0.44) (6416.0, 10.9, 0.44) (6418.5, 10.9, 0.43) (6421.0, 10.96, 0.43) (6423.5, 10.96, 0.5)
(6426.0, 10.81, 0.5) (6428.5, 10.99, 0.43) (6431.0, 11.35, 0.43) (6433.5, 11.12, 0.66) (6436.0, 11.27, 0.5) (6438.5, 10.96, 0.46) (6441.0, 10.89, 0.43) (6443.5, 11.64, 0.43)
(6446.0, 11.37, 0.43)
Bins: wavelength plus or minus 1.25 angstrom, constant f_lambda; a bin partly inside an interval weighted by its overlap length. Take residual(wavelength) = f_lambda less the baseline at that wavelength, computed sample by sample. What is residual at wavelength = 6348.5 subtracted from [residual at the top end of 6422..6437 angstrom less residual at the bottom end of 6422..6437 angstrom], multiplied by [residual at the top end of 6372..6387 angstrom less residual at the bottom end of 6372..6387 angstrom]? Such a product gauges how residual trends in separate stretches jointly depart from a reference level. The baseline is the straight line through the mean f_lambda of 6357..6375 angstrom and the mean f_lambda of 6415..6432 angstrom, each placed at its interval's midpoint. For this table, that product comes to -1.4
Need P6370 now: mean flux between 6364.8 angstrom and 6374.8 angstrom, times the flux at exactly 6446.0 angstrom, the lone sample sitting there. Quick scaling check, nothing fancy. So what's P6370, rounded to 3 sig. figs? 130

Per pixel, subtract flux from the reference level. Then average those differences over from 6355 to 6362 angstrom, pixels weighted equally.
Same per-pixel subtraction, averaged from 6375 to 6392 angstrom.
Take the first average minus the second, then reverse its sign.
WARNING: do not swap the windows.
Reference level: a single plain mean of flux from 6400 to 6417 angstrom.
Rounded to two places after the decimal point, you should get -0.61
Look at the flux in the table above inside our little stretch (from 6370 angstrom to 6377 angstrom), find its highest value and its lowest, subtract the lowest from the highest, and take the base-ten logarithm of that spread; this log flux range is -0.30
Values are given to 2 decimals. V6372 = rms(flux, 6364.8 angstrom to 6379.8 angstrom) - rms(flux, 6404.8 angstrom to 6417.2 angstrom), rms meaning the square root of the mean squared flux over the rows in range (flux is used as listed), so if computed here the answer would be 0.24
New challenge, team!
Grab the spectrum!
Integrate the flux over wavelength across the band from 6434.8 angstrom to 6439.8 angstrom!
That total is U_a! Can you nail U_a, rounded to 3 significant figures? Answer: 55.6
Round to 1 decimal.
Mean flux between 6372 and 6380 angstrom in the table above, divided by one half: 22.8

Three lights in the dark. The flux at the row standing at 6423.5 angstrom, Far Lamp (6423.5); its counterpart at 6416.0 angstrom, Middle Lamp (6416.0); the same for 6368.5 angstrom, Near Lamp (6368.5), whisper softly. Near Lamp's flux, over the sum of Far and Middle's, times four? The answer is 2.09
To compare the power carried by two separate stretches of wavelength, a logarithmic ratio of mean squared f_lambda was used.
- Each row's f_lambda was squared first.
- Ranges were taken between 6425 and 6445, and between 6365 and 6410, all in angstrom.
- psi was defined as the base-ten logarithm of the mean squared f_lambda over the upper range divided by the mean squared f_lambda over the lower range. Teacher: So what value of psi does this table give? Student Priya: 0.005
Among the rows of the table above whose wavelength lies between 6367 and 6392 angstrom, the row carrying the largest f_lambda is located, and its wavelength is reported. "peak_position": 6373.5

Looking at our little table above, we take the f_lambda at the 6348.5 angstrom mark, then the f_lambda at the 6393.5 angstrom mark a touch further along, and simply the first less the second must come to -0.6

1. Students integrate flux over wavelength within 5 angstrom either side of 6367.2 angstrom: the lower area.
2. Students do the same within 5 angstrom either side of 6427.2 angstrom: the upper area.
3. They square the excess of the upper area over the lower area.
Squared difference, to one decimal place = 2.0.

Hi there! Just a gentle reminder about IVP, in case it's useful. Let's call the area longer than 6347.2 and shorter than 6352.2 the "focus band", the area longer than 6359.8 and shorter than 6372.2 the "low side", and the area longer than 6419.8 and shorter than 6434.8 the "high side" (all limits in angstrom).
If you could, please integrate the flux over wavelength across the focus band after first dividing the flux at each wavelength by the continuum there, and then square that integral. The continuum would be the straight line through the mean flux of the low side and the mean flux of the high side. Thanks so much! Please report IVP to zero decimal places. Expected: 20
